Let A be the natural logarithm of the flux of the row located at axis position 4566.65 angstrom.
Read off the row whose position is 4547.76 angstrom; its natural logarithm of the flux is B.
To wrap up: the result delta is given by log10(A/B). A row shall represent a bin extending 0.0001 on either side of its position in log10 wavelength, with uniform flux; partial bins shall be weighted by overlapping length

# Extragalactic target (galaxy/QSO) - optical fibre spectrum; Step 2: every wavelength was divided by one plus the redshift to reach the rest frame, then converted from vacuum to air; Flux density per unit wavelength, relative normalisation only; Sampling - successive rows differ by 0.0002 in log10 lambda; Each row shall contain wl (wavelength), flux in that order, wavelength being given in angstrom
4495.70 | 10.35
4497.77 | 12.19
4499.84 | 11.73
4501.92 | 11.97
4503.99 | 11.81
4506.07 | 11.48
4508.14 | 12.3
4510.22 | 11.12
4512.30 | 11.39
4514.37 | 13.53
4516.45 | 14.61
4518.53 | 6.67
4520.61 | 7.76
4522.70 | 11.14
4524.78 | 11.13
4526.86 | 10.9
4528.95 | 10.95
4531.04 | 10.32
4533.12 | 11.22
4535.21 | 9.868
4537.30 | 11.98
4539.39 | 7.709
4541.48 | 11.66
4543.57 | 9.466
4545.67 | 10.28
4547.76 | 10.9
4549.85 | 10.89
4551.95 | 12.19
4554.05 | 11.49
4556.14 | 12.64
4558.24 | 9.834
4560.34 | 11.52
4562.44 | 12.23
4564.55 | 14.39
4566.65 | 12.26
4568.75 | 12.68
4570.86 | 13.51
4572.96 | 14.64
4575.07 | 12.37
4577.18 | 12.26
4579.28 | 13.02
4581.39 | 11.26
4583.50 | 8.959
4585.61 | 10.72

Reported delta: 0.021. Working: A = 2.51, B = 2.39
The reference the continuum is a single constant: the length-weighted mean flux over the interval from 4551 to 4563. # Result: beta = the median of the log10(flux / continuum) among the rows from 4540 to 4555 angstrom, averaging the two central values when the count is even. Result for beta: -0.028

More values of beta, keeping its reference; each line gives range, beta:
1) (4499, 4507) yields 0.005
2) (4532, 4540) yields -0.043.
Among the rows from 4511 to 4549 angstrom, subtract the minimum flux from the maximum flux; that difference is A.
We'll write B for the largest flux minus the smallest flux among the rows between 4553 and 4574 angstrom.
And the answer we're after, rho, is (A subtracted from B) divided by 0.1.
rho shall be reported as -31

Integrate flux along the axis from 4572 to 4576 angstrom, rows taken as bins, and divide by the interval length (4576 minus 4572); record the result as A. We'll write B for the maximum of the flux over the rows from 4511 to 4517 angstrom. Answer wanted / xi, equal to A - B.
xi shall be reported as -1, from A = 13.5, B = 14.61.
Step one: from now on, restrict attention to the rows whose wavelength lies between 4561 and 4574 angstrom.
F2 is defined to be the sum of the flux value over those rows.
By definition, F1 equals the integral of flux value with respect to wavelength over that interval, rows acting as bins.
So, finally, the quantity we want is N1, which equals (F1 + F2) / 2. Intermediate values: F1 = 172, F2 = 80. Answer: 126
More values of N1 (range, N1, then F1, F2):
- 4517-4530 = 94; 129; 59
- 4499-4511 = 106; 141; 70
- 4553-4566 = 114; 156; 72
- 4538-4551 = 97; 133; 61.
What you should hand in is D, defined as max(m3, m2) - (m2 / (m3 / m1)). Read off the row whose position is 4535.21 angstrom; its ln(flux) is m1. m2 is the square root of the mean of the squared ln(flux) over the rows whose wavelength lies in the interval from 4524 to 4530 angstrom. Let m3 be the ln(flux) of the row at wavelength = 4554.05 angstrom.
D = 0.2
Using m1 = 2.29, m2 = 2.40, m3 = 2.4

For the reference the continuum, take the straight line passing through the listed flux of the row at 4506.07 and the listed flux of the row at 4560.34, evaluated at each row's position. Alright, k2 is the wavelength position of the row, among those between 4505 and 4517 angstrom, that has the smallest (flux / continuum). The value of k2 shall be 4510.22 angstrom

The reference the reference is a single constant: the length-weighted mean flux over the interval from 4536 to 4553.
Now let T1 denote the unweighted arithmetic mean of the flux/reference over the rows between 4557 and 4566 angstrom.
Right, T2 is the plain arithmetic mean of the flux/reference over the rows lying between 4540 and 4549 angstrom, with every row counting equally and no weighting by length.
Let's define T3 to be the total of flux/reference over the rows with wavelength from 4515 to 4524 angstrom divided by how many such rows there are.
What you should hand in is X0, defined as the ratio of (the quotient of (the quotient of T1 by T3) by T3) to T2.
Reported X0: 1.27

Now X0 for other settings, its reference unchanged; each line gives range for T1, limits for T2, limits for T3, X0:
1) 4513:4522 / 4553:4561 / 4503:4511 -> 0.77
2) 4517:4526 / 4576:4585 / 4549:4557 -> 0.65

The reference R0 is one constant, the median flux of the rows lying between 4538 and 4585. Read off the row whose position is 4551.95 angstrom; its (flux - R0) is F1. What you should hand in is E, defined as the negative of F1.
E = -0.3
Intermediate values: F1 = 0.3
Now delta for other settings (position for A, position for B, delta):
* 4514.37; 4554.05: 0.028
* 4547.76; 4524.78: -0.004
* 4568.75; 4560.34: 0.017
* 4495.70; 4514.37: -0.047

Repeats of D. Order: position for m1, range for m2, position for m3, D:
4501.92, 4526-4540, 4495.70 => -0.1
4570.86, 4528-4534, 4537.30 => 0.0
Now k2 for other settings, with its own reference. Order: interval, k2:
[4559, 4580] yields 4560.34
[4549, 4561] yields 4558.24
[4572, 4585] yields 4583.50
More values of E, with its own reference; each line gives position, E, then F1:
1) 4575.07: -0.4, 0.4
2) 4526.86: 1.0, -1.0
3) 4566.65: -0.3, 0.3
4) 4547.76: 1.0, -1.0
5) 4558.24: 2.1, -2.1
